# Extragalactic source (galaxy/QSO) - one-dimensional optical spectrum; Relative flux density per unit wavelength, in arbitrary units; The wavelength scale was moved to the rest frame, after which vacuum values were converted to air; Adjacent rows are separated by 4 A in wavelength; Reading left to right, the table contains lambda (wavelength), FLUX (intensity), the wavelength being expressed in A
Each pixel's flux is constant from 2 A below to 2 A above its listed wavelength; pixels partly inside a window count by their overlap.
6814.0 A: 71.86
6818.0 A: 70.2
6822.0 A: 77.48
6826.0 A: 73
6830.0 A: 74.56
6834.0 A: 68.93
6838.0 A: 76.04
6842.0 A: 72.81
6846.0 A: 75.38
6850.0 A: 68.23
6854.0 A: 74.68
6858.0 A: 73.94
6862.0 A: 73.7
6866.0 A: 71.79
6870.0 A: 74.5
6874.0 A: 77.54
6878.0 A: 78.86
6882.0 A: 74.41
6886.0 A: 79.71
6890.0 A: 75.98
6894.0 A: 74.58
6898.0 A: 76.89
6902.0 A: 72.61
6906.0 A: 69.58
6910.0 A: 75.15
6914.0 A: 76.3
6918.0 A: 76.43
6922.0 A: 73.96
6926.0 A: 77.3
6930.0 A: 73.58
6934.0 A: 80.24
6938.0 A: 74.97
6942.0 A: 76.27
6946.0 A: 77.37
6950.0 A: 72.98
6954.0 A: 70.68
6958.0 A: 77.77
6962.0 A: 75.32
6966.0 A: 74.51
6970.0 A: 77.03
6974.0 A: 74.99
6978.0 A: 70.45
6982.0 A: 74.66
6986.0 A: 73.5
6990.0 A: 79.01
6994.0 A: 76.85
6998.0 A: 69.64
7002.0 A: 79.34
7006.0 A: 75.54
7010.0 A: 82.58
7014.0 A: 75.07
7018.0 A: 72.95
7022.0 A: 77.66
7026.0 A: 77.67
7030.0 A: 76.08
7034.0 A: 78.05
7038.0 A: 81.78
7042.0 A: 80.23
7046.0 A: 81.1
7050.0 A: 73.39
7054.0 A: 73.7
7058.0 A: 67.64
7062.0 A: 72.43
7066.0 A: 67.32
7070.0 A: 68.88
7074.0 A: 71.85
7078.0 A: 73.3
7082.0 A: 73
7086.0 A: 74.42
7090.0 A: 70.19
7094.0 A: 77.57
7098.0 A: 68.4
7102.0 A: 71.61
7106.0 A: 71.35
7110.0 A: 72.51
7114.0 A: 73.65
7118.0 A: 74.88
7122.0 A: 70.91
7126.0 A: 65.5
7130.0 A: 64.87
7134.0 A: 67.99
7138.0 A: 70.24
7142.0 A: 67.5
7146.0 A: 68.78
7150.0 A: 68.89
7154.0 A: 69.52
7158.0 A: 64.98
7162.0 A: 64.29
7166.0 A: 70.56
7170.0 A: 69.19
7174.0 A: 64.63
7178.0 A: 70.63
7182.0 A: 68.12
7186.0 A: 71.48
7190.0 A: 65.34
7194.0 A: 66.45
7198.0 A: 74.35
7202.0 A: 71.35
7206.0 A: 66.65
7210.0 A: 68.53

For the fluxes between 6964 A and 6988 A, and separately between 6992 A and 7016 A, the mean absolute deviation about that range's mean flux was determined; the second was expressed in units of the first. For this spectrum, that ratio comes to 2.1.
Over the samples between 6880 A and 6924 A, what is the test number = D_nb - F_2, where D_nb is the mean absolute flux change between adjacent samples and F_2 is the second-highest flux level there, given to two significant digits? -74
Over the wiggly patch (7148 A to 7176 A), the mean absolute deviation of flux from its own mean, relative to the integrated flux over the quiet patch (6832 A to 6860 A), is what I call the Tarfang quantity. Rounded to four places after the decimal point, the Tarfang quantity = 0.0012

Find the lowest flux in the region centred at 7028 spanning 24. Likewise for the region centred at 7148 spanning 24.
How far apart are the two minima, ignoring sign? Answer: 8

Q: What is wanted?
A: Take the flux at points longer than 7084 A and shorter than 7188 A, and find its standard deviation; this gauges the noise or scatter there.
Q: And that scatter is 3.3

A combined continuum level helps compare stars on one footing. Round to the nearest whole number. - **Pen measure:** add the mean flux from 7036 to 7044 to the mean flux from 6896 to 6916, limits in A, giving 155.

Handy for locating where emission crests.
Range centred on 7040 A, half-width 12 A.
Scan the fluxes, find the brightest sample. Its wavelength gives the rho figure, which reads 7038.0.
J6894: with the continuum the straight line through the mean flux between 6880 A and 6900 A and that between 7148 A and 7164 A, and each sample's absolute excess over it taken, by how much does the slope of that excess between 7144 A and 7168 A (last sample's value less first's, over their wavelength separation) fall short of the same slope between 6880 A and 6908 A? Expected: 0.0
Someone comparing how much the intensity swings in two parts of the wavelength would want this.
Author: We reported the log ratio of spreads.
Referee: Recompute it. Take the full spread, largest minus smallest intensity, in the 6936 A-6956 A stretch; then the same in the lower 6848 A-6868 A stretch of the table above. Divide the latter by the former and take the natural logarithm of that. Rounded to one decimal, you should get 0.0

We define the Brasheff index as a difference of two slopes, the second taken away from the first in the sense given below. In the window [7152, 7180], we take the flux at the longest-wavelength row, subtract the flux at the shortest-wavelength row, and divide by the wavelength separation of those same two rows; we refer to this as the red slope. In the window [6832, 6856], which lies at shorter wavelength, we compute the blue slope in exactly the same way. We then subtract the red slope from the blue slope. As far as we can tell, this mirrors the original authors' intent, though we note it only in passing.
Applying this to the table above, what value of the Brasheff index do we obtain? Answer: 0.24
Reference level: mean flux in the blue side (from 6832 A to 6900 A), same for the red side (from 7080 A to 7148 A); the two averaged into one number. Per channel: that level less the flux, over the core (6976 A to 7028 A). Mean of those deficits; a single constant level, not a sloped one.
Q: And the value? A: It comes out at -3.1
